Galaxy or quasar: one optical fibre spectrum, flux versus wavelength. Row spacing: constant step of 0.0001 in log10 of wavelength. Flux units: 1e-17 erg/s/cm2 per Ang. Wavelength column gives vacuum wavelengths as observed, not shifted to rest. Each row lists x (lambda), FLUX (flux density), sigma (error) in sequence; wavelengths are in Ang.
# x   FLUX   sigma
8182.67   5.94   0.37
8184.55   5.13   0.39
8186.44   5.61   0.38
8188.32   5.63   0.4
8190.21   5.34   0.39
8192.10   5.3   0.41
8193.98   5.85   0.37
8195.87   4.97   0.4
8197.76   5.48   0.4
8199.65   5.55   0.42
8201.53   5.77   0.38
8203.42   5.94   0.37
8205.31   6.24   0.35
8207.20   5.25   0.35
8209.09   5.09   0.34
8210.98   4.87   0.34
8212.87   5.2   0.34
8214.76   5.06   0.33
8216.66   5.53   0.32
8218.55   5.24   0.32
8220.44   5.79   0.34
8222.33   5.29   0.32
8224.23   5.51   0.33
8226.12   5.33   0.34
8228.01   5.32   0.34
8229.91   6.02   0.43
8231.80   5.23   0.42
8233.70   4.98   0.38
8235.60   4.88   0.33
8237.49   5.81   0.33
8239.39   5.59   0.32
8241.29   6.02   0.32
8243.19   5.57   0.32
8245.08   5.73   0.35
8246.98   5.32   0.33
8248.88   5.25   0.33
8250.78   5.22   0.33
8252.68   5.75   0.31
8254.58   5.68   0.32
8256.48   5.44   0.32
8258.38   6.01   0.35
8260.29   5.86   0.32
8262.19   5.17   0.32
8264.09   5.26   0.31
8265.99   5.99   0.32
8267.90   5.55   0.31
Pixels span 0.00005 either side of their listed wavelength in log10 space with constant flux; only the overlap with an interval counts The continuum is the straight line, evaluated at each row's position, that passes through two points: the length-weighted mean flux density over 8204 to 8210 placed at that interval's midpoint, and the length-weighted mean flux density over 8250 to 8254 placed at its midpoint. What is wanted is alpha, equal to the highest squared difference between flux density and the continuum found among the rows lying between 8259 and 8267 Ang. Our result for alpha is 0.24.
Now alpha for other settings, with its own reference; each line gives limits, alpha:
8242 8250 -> 0.07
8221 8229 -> 0.06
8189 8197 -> 0.35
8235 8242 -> 0.42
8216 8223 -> 0.09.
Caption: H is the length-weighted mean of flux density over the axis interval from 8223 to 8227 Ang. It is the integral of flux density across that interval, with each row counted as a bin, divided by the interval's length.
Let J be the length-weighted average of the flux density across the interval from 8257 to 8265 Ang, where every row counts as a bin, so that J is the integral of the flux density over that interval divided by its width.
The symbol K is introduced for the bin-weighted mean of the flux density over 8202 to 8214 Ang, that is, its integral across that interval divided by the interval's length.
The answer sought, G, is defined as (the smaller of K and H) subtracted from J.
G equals 0.16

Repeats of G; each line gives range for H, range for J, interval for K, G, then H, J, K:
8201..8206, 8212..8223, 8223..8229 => -0.03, 5.99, 5.35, 5.38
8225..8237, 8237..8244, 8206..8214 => 0.60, 5.32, 5.74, 5.14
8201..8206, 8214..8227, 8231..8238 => 0.21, 5.99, 5.40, 5.19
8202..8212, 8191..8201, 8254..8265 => -0.04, 5.49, 5.44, 5.57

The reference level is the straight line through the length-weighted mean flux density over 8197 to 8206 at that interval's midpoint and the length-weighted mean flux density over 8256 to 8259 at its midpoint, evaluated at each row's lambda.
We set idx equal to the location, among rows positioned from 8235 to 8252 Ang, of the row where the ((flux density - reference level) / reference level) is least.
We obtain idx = 8235.60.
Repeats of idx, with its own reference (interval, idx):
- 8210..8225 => 8210.98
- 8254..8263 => 8262.19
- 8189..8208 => 8195.87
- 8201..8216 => 8210.98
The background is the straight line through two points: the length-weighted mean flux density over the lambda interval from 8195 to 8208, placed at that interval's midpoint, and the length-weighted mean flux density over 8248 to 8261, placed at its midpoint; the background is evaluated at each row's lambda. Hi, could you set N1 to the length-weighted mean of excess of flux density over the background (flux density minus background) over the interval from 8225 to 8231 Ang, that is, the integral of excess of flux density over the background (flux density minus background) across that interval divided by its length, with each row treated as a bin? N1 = -0.1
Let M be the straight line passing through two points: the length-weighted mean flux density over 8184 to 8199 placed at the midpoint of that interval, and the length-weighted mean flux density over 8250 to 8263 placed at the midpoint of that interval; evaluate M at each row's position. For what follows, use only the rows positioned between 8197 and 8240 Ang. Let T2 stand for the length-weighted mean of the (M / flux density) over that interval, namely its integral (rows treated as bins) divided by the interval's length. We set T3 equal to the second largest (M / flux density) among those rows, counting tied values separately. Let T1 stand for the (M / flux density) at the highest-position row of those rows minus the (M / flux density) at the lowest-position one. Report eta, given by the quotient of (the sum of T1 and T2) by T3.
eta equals 0.90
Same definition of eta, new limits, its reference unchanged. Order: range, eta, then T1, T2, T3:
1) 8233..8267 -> 0.76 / -0.17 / 1.01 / 1.11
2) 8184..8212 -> 0.98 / 0.07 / 1.00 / 1.09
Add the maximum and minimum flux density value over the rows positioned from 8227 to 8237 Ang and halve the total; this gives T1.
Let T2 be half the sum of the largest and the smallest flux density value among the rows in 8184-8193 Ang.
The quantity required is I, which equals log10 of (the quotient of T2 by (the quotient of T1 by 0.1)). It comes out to -1.01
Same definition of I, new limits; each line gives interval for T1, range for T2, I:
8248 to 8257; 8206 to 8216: -1.04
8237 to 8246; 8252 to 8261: -1.01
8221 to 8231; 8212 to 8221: -1.02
